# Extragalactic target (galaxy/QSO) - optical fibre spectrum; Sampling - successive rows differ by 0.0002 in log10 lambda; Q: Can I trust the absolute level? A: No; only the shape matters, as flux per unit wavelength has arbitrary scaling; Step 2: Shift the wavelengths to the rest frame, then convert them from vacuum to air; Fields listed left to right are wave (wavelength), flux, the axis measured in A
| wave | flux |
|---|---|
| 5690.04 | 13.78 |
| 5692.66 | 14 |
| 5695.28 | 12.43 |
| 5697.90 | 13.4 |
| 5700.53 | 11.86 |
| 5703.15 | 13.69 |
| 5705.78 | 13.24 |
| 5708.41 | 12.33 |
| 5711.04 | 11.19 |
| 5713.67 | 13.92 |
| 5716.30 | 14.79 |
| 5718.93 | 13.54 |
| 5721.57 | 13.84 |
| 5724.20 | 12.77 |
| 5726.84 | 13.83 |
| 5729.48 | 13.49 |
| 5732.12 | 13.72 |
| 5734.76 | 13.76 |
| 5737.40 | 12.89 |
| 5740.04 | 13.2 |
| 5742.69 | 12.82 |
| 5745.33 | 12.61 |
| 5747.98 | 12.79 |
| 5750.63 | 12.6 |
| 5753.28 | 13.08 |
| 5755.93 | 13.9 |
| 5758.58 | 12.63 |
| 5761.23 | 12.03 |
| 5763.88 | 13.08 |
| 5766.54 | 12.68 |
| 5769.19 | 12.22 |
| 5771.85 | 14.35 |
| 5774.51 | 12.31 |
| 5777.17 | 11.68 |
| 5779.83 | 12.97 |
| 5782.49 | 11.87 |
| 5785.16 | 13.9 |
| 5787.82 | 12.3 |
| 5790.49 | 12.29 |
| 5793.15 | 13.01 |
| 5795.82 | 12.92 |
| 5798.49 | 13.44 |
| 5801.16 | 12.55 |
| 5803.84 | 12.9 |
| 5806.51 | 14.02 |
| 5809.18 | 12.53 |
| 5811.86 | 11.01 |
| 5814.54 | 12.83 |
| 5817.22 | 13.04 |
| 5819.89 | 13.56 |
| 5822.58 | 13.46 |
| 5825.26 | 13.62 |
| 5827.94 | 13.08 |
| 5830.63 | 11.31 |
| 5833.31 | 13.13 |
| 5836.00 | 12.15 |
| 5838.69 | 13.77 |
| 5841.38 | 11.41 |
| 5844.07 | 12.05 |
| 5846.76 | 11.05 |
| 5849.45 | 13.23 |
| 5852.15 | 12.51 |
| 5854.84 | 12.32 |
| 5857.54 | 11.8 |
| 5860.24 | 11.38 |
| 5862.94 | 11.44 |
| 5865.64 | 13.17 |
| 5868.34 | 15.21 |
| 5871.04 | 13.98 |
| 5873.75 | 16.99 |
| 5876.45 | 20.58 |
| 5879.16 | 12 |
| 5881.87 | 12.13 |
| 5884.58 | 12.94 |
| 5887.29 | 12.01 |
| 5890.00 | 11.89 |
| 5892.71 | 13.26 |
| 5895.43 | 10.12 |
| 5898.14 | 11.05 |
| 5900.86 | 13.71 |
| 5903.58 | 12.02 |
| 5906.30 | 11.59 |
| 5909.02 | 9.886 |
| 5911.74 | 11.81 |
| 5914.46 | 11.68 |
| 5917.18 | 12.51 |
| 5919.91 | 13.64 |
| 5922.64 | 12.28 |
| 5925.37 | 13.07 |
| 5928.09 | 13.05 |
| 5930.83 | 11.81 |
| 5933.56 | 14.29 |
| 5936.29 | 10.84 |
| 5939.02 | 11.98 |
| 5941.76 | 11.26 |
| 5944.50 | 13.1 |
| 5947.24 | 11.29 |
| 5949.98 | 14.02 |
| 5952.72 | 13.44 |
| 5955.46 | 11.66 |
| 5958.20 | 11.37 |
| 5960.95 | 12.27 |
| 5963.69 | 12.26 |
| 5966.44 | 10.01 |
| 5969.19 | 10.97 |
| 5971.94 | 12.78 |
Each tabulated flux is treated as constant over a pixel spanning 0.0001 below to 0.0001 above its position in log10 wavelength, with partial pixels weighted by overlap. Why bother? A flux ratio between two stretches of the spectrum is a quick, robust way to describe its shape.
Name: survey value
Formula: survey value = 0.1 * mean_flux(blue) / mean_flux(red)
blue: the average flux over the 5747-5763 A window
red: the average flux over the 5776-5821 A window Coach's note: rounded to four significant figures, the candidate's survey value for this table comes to 0.1007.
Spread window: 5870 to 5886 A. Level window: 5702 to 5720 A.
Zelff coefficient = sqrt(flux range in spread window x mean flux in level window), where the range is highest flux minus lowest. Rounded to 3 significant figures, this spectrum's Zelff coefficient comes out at 10.7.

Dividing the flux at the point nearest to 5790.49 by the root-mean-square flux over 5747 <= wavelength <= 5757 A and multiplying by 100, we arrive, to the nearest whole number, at 94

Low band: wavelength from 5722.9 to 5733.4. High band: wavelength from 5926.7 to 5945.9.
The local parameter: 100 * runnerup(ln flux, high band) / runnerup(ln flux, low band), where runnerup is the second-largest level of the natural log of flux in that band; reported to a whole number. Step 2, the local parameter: 98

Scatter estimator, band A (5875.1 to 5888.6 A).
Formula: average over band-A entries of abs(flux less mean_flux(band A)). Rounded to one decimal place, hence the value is 2.7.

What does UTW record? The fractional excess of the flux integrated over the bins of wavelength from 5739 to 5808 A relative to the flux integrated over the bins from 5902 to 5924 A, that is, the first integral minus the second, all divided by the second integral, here 2.4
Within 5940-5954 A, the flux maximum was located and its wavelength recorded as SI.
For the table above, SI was 5949.98 A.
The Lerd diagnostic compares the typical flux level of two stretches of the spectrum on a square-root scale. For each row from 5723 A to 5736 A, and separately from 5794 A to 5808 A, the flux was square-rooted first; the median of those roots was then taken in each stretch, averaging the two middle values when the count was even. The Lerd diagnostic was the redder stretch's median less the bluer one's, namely -0.11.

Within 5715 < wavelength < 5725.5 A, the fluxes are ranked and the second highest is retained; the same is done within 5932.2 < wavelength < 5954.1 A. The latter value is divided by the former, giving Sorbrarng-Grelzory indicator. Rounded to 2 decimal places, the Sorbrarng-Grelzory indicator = 1.01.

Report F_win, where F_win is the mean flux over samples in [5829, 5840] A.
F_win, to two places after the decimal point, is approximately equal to 12.59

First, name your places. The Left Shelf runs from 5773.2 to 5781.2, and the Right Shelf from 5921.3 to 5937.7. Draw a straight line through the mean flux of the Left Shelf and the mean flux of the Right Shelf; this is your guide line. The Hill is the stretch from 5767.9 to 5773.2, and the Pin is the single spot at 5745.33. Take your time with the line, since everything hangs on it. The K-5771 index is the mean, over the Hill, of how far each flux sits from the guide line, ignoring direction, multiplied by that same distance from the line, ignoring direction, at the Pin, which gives 0.4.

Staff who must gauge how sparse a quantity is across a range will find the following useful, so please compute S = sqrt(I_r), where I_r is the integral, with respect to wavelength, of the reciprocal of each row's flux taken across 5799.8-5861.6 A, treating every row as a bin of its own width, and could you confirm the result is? 2.22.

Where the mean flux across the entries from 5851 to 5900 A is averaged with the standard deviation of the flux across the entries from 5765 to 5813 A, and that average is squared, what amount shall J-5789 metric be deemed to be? 48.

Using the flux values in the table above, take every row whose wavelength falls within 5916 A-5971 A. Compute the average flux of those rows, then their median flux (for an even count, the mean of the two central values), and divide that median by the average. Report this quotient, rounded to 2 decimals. 1.00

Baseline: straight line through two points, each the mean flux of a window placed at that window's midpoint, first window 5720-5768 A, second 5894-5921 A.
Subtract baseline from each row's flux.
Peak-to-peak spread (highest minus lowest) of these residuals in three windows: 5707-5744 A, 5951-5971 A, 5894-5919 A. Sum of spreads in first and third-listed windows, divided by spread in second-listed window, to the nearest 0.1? 2.2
